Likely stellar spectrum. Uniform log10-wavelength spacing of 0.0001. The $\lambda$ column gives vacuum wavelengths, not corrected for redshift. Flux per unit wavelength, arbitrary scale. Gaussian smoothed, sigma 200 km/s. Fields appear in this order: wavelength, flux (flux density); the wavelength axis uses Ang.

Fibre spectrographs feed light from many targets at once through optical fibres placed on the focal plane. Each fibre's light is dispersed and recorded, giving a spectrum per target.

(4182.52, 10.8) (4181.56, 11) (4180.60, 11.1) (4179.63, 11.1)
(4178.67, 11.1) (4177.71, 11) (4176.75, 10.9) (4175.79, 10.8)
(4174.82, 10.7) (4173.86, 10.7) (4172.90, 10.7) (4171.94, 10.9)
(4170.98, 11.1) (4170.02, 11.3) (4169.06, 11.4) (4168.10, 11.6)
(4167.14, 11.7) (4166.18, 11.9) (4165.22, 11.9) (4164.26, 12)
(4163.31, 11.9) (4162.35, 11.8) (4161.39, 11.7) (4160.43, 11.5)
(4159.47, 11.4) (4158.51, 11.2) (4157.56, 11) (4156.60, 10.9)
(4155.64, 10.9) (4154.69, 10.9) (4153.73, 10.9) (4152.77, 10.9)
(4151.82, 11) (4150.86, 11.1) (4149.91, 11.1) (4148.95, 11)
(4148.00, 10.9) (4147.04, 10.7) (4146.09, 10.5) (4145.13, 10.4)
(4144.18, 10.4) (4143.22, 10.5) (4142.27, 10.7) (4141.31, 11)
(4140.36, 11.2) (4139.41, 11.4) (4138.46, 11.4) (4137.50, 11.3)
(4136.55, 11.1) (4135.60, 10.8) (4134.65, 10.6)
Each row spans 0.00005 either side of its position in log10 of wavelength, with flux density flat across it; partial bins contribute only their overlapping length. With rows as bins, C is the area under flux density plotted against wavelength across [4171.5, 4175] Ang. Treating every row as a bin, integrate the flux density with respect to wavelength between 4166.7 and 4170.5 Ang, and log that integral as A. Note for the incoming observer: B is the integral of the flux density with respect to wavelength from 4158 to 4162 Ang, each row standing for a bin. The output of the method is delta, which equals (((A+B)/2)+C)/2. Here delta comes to 41.2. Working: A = 44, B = 45.8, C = 37.7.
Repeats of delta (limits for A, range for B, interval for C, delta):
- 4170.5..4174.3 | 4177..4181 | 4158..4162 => 44.3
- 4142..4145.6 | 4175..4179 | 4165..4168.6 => 41.5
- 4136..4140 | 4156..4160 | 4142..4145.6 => 41.3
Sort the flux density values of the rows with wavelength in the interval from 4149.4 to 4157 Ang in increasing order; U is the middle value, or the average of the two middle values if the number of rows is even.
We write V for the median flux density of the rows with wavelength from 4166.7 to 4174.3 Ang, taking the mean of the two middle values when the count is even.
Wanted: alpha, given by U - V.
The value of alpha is -0.30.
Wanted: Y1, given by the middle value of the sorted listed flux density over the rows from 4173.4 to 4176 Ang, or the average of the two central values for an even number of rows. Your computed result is 10.7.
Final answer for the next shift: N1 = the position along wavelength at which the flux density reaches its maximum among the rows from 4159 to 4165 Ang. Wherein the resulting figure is 4164.26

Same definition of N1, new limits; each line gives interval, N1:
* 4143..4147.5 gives 4147.04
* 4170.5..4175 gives 4170.98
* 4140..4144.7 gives 4140.36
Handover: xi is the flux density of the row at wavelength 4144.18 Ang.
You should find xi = 10.4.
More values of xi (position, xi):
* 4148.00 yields 10.9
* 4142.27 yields 10.7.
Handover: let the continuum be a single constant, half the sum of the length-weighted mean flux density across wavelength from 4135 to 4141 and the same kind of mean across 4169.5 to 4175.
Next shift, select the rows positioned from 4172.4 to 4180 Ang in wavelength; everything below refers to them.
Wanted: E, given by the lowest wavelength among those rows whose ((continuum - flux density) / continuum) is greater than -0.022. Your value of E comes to 4172.90 Ang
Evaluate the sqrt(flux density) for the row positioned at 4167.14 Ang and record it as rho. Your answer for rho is 3.42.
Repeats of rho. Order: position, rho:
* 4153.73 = 3.30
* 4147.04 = 3.27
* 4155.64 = 3.30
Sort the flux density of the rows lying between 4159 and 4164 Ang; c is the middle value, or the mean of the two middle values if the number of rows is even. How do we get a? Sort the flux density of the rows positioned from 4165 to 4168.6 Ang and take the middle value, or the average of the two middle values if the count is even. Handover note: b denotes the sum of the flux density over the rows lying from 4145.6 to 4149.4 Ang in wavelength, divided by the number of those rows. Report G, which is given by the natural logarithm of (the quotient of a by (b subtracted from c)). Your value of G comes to 2.55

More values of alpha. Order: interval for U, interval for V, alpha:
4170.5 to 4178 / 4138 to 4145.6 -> 0.00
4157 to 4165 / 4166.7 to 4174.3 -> 0.40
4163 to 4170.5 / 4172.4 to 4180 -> 0.95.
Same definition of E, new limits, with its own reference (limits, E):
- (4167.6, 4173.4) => 4170.02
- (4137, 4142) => 4137.50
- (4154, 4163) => 4154.69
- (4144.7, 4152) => 4145.13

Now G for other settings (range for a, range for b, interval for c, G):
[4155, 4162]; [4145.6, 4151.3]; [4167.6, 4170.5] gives 3.08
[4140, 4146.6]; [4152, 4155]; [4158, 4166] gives 2.51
